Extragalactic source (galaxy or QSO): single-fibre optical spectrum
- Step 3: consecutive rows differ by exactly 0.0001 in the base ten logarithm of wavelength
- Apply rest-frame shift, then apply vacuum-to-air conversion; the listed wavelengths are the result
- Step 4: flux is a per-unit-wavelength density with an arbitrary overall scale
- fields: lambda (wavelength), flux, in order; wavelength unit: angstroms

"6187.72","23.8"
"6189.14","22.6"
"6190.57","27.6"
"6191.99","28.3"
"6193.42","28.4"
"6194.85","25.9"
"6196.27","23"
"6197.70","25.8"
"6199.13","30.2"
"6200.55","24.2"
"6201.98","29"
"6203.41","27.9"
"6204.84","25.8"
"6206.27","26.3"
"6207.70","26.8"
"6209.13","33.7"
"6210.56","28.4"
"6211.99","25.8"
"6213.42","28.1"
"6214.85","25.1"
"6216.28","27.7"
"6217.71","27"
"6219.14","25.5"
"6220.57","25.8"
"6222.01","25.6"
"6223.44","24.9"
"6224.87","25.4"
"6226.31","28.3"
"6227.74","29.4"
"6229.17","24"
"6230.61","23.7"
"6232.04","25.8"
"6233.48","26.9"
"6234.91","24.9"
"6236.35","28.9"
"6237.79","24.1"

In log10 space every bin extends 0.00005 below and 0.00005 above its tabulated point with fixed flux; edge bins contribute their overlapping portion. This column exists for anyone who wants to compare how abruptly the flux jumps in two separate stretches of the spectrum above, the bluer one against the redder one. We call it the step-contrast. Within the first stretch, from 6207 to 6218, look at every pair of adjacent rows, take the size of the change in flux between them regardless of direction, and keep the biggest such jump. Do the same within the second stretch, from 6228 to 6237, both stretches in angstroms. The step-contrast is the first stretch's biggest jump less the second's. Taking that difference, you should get 2.9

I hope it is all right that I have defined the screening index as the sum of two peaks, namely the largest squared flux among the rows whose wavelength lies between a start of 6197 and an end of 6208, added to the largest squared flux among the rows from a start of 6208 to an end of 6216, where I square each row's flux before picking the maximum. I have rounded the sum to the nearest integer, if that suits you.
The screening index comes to 2048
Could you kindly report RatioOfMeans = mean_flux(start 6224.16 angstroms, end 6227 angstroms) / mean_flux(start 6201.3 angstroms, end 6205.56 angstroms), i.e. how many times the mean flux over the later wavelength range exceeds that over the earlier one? 0.97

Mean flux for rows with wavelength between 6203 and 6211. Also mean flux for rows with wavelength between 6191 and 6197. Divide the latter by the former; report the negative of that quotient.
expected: -0.94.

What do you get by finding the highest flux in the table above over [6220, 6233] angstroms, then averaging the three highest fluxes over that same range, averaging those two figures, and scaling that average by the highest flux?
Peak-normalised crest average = 0.973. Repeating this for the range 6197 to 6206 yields 0.981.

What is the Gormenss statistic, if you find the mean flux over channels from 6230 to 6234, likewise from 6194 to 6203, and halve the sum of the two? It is 25.9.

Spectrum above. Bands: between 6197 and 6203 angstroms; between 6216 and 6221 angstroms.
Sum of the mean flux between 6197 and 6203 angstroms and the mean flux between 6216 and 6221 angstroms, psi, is 53.8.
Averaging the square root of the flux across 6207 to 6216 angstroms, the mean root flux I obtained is 5.28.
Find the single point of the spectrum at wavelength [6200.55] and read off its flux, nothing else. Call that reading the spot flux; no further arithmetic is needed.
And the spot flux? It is 24.2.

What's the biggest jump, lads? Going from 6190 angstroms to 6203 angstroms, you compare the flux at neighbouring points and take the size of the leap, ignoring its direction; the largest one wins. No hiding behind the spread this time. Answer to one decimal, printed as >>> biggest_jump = 6.0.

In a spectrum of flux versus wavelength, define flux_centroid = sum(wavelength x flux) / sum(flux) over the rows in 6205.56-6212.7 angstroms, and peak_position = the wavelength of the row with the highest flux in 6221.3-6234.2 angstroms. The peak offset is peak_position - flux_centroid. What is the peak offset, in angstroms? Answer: 18.6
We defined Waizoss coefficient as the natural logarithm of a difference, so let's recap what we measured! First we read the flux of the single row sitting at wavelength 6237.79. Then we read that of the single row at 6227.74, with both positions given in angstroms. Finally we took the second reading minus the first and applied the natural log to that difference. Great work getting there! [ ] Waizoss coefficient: 1.7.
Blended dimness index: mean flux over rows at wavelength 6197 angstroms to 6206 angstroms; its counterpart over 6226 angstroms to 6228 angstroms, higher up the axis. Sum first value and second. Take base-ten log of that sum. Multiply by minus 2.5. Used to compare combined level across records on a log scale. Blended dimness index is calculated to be -4.370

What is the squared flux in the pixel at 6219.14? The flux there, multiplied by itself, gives 650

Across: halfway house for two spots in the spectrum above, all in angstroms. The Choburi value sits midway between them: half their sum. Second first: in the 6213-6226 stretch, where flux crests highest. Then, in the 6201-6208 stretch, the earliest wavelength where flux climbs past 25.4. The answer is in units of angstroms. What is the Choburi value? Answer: 6207.7 angstroms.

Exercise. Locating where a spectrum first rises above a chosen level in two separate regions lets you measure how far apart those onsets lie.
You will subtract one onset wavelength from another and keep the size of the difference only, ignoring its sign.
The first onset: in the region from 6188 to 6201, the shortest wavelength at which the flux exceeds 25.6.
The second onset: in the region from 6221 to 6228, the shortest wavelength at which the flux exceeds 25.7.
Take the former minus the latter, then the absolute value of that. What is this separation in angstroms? 35.7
